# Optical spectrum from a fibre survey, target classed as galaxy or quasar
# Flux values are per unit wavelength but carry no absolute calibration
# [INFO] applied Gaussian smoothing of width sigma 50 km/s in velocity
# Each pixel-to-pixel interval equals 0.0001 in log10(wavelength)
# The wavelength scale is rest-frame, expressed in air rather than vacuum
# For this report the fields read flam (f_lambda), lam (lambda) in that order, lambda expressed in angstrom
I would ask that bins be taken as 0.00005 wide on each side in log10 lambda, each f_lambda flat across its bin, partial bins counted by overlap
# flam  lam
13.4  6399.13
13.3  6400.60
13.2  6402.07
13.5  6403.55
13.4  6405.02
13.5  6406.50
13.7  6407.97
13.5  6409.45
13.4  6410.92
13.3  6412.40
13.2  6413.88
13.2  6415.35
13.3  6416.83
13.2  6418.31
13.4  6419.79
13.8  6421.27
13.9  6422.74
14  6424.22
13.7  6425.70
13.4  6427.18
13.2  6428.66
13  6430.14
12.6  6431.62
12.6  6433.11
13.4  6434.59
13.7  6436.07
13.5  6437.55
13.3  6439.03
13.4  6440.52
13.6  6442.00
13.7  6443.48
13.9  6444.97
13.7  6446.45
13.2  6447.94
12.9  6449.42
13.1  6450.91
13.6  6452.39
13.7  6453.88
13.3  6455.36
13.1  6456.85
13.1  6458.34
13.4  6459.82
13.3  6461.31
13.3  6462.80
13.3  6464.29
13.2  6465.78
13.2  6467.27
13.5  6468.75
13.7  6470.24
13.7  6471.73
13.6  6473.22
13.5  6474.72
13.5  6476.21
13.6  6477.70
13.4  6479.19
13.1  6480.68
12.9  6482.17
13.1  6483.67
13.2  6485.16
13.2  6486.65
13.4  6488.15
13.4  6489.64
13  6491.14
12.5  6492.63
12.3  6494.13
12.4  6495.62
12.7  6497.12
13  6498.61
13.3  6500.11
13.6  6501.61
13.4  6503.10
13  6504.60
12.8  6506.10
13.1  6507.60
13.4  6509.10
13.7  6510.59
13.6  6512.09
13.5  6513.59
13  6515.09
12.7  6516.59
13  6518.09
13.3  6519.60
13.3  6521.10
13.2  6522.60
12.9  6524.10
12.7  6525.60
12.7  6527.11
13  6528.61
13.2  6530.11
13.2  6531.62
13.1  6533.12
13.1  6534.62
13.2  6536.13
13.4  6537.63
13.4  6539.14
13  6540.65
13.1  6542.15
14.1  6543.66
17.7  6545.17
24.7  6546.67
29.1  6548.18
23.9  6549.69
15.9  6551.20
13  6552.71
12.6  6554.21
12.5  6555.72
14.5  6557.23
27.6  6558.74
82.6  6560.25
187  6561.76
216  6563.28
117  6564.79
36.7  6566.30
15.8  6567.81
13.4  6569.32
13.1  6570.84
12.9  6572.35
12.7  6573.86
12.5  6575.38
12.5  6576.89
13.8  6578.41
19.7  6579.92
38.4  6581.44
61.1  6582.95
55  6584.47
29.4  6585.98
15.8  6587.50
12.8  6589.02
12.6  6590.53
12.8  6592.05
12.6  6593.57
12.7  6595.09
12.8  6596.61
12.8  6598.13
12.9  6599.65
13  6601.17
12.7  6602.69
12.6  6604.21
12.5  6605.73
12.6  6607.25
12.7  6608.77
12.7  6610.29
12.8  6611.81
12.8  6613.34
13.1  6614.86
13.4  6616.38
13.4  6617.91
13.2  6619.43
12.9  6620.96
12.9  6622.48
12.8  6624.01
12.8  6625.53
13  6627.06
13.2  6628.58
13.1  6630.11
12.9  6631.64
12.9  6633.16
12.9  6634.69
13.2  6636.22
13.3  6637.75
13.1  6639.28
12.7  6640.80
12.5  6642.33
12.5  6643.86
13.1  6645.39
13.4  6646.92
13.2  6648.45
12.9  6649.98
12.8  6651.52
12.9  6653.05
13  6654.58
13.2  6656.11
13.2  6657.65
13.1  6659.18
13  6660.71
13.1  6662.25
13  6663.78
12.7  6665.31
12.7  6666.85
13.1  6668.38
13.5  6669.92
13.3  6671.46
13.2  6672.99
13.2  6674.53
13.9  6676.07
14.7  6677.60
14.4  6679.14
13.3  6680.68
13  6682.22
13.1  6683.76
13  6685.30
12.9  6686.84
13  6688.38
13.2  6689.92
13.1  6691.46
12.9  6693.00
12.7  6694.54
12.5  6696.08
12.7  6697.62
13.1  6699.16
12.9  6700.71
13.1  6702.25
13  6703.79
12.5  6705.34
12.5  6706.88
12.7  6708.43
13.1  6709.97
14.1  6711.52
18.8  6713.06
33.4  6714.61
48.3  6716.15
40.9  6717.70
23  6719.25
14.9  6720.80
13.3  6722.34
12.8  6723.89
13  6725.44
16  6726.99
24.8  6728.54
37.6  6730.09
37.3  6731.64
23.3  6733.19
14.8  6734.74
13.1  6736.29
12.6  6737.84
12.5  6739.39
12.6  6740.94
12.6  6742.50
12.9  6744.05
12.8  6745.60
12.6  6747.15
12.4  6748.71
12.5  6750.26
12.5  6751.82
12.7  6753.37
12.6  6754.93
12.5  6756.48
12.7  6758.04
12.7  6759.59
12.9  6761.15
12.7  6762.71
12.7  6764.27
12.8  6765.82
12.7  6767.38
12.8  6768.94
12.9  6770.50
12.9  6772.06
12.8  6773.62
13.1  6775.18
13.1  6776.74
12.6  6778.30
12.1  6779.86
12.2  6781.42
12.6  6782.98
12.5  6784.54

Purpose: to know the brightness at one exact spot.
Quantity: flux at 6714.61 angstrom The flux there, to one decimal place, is 33.4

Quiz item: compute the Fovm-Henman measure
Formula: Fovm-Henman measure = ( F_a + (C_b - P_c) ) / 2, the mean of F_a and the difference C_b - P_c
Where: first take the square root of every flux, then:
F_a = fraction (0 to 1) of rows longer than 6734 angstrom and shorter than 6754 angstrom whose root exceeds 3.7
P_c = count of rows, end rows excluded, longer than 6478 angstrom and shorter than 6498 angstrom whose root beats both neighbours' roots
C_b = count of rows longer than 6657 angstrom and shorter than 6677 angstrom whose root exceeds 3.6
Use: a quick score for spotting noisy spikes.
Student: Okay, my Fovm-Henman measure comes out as 5.5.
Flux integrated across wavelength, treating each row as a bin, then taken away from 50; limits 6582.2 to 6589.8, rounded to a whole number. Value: -214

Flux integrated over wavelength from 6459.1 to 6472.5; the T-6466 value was 180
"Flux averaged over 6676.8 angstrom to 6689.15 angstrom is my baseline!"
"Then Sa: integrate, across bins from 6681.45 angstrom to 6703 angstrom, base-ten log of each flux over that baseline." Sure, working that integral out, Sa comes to -0.34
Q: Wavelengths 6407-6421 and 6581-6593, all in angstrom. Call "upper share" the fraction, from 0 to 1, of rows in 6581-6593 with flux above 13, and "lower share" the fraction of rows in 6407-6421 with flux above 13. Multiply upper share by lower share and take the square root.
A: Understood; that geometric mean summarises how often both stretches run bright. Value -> 0.8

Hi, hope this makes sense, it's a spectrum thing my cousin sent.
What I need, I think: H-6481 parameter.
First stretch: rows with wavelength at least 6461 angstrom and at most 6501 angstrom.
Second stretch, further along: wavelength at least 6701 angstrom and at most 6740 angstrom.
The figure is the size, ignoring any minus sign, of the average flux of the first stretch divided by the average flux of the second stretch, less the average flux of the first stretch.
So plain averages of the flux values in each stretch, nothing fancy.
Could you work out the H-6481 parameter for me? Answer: 12.5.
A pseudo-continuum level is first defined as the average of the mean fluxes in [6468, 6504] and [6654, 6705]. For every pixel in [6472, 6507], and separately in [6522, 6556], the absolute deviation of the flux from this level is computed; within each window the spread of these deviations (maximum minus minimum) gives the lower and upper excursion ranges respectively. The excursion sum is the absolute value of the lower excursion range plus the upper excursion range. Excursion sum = 17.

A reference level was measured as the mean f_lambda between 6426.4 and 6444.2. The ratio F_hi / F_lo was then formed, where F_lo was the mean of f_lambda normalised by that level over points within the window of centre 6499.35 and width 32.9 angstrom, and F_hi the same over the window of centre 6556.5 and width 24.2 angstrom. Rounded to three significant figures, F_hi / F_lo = 4.03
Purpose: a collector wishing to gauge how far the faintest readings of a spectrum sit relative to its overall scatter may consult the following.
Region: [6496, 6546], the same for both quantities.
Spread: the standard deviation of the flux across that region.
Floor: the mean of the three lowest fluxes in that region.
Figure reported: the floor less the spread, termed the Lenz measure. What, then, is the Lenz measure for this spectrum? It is 11.9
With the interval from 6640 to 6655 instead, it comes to 12.3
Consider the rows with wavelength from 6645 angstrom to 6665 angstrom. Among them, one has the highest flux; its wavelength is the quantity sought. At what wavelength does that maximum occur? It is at 6646.92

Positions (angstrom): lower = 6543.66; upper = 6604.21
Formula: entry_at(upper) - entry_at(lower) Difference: -1.5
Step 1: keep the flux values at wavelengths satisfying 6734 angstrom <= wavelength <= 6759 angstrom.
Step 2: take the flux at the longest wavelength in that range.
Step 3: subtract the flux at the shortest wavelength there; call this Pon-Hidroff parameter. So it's -2.1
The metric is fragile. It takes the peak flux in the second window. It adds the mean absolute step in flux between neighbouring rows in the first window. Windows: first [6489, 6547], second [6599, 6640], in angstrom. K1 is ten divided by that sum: 0.72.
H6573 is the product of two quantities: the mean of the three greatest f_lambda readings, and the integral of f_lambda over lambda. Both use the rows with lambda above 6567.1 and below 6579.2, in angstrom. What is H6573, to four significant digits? 2315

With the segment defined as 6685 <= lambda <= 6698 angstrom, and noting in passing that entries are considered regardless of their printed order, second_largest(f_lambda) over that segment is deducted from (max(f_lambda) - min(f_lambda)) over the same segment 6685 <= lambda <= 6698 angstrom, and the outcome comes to -12.4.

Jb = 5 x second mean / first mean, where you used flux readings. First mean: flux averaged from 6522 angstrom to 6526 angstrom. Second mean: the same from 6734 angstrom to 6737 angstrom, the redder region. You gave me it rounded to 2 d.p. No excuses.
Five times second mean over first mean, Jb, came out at 5.39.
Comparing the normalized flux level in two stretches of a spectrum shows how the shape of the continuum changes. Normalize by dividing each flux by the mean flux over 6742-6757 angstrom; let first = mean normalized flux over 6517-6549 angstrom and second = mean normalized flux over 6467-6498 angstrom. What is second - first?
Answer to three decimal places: -0.119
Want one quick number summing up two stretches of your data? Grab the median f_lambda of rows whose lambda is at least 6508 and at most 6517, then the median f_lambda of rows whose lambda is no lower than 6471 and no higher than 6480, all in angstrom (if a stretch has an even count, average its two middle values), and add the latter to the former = 27.0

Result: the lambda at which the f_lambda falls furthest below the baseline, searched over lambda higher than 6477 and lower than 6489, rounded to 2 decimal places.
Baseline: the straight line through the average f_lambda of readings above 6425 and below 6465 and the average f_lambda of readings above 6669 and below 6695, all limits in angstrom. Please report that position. 6482.17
